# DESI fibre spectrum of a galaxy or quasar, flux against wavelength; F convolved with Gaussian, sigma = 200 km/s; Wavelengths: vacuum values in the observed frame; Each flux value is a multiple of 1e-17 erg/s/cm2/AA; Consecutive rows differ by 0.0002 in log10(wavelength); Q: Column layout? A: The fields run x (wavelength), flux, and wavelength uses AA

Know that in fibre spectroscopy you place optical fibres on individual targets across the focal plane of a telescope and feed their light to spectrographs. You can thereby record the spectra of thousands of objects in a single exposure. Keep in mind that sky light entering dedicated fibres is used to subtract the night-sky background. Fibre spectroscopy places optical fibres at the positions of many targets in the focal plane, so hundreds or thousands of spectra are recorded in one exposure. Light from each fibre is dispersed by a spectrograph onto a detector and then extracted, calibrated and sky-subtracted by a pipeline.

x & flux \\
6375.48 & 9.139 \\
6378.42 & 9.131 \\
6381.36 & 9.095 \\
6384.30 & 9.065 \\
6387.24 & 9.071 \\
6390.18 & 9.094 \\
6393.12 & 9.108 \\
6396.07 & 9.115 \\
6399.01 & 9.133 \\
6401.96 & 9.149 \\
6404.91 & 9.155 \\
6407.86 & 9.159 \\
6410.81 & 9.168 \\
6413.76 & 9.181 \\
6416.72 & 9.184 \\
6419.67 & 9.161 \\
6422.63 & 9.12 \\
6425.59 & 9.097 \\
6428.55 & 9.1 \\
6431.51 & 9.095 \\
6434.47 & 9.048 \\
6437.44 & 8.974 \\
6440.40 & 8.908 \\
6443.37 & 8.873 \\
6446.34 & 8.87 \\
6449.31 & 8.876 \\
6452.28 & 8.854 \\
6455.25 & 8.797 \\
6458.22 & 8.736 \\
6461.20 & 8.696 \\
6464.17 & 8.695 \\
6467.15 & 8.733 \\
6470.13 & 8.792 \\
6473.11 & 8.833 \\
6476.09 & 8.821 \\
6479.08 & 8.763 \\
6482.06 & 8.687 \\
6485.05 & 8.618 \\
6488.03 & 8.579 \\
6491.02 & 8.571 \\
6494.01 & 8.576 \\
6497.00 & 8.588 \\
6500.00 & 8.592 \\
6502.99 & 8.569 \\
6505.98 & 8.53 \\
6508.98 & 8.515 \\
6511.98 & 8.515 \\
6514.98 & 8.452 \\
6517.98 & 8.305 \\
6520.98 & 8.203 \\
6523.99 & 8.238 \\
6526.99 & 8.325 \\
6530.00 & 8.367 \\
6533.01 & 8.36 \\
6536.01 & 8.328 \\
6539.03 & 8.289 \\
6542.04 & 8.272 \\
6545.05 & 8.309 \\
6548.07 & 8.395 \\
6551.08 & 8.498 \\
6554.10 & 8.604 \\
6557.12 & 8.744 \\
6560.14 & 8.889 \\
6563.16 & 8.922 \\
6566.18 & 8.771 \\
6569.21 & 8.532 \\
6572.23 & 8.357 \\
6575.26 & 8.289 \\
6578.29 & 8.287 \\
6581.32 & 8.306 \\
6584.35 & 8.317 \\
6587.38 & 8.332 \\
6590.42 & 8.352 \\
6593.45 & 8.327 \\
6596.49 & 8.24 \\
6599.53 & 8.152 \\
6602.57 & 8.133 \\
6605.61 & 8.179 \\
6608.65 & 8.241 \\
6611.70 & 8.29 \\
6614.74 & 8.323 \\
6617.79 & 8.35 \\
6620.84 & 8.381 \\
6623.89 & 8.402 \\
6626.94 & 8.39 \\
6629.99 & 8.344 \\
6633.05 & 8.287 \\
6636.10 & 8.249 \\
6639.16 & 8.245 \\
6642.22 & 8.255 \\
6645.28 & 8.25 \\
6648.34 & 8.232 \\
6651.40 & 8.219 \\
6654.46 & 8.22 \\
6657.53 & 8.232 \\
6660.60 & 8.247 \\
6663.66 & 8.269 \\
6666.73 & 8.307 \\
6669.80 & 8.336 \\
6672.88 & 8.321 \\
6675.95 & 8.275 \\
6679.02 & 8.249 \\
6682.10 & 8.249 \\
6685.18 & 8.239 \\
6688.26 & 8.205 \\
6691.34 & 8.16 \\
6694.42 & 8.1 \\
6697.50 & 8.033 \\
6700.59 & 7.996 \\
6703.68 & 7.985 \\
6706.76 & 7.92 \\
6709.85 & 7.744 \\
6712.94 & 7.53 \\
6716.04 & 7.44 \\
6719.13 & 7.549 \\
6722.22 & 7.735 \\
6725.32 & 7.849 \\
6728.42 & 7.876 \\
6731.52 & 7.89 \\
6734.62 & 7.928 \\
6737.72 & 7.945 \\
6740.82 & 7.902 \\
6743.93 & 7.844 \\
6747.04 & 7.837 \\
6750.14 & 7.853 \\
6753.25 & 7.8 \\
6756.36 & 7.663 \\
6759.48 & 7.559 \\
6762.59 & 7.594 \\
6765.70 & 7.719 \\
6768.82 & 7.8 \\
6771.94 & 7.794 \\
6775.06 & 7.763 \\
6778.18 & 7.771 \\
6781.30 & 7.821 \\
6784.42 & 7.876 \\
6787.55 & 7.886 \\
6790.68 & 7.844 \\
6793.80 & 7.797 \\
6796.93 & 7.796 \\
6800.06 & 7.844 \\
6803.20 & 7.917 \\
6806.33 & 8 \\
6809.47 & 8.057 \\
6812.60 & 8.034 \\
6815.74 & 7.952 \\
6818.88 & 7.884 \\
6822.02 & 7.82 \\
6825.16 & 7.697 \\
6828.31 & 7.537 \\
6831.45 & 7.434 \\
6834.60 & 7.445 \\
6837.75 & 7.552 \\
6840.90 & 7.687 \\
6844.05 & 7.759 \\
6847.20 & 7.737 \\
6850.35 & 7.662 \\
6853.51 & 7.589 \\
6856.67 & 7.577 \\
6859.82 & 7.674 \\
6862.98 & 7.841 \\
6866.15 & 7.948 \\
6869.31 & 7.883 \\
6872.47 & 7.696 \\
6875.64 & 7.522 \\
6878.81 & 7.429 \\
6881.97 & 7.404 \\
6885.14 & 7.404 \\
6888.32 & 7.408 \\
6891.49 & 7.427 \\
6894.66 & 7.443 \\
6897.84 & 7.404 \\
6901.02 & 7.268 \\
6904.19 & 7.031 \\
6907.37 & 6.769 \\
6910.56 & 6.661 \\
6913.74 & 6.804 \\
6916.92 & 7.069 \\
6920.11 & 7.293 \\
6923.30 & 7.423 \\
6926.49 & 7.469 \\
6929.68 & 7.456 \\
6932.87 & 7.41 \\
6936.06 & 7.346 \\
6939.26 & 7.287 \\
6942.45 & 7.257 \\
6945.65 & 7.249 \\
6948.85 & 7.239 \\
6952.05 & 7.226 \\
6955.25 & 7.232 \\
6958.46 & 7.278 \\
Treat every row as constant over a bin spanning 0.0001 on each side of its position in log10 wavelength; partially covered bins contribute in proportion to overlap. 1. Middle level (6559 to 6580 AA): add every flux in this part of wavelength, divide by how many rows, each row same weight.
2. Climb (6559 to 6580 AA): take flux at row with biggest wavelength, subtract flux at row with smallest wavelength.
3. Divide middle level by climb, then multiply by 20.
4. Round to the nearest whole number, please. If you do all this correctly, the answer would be -285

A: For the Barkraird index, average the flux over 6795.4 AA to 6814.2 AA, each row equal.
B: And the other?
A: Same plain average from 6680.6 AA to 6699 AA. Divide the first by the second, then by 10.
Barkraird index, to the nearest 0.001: 0.097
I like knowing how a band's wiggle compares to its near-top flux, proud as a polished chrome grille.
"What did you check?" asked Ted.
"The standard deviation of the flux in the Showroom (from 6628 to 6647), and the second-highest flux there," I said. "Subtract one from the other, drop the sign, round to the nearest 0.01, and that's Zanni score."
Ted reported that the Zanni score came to 8.25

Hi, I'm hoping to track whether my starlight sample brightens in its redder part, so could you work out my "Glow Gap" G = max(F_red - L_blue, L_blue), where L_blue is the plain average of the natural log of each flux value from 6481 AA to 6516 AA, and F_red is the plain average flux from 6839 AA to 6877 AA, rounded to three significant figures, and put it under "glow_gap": 5.57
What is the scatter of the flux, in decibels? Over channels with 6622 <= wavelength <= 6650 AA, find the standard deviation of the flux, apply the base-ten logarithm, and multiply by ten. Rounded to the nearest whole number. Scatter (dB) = -12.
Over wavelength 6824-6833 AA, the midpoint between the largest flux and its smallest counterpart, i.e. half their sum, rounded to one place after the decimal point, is 7.6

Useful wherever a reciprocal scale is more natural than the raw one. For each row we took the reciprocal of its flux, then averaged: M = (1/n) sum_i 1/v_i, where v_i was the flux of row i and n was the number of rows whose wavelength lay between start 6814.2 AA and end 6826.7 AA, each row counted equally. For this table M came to 0.128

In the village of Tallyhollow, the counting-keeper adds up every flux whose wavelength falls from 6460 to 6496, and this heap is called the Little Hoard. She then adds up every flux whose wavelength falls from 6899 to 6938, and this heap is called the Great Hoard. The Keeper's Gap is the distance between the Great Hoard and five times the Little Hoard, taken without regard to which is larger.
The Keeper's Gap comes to 436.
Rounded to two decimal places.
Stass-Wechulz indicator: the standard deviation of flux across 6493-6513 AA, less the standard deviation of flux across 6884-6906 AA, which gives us -0.11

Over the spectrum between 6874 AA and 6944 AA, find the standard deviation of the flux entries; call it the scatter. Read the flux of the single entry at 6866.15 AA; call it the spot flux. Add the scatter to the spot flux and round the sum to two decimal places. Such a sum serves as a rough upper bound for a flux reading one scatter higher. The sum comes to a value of 8.19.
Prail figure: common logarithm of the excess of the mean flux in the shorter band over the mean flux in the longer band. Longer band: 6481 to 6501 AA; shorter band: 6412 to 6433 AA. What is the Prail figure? -0.27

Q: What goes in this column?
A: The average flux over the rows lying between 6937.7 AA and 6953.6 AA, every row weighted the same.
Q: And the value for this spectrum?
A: 7.3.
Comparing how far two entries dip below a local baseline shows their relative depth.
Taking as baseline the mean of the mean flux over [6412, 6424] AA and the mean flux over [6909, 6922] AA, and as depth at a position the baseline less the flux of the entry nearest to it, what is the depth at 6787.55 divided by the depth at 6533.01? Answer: -0.6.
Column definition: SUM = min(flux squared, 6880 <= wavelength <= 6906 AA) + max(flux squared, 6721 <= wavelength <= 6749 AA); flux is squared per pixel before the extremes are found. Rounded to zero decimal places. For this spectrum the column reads 113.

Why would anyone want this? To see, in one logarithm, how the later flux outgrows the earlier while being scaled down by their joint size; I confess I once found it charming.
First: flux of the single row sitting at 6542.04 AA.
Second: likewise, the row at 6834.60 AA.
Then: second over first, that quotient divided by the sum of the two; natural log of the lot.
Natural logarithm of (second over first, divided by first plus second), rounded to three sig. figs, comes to -2.86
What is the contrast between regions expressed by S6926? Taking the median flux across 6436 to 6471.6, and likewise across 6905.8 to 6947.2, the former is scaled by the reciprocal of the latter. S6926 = 1.21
